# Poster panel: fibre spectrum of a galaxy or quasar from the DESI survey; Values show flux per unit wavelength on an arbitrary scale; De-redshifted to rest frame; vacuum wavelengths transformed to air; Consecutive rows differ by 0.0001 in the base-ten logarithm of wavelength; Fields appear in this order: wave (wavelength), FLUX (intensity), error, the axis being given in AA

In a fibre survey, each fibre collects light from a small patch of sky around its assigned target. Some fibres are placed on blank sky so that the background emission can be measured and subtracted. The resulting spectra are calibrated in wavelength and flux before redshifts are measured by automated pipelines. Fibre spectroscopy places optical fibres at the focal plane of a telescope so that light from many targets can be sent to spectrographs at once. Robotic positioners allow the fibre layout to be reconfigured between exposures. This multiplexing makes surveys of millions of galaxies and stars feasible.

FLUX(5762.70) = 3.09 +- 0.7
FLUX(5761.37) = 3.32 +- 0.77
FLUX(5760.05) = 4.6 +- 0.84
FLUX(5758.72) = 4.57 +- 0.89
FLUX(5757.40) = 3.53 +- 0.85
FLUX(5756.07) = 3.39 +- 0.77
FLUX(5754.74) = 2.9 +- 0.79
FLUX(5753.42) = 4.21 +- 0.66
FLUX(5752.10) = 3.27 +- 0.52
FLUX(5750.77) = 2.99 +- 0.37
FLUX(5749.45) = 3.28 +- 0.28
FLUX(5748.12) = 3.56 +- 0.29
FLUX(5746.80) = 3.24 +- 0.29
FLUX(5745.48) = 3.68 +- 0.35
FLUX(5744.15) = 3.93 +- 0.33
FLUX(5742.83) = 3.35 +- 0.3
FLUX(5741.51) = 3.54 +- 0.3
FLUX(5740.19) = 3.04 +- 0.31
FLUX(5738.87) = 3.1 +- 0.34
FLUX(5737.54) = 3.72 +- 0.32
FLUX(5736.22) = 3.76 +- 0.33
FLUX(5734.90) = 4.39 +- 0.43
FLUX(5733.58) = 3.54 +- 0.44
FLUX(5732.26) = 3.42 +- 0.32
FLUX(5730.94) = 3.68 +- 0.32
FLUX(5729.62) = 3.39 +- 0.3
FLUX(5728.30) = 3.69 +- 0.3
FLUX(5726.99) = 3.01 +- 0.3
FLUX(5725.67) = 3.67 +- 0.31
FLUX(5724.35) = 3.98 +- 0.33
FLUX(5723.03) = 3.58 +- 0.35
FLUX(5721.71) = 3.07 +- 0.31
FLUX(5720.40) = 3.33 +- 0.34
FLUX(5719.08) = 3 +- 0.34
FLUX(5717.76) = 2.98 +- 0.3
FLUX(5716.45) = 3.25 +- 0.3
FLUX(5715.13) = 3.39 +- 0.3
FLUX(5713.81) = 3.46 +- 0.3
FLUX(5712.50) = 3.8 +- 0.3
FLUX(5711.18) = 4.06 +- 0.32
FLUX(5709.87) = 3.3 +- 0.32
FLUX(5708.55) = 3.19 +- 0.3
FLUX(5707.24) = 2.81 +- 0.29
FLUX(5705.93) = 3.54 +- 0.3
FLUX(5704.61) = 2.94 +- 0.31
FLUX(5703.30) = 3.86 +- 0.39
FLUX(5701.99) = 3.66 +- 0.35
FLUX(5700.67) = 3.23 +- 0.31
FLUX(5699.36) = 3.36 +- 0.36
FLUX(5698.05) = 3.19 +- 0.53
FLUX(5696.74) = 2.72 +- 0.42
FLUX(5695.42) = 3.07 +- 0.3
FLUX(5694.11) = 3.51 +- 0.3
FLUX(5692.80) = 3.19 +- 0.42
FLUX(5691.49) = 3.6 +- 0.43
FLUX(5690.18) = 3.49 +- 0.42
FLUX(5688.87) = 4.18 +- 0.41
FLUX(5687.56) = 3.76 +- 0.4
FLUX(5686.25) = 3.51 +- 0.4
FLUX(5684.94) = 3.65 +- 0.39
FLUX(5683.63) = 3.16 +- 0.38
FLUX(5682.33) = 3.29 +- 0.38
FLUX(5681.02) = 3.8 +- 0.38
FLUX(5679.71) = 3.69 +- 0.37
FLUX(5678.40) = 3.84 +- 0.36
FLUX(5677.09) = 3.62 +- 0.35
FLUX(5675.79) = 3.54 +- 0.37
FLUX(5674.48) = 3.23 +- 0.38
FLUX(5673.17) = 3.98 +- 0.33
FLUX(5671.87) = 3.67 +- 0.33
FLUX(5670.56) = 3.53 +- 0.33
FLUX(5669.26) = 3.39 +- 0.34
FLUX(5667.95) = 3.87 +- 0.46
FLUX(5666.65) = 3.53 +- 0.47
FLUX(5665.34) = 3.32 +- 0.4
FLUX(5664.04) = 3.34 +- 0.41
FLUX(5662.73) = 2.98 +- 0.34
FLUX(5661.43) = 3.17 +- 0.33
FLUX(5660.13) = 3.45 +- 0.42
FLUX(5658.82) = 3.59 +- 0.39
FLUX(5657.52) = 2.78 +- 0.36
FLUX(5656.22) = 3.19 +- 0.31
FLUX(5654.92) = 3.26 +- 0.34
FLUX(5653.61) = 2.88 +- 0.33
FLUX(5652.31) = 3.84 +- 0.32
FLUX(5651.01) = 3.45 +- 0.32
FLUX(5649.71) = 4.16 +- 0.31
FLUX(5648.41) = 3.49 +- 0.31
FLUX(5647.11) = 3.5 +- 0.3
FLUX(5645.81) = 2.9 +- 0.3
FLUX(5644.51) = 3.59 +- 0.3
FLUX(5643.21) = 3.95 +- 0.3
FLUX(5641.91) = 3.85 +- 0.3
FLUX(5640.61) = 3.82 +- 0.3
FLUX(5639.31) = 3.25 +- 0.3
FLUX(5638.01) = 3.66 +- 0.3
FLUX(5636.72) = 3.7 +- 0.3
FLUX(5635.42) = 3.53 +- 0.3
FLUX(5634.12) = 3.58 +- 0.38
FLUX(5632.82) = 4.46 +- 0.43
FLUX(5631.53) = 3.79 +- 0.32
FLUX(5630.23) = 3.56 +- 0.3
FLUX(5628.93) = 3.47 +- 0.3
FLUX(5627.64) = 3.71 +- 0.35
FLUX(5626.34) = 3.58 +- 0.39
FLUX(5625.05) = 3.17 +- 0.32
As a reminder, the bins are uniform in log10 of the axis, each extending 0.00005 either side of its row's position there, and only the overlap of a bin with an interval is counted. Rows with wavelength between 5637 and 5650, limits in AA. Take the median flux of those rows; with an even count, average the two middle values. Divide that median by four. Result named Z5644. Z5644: 0.906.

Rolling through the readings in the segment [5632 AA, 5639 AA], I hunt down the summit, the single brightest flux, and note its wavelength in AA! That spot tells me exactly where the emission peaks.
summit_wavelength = 5632.82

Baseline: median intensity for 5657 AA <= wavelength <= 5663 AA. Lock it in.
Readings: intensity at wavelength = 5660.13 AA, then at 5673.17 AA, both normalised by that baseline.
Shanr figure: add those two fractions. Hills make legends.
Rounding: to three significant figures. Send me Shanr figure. 2.34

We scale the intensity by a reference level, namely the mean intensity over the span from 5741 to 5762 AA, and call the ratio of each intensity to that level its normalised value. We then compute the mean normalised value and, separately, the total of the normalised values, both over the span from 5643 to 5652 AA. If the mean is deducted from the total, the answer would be 5.99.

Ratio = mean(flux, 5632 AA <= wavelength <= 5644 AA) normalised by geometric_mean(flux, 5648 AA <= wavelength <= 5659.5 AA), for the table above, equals 1.11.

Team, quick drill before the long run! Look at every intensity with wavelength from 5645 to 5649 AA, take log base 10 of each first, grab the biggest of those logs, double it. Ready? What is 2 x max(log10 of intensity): 1.09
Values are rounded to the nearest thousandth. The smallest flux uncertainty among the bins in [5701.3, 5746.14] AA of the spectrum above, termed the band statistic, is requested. 0.290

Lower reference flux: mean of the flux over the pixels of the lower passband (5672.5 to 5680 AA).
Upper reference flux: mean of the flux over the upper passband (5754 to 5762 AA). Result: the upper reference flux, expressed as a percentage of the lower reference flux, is 102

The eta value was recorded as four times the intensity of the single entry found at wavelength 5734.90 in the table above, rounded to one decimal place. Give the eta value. 17.6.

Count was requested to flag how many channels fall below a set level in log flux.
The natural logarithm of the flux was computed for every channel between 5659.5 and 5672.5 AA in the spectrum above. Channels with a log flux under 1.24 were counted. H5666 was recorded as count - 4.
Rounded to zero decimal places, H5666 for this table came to 2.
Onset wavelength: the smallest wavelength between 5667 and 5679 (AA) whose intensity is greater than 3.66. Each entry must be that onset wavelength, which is 5667.95 AA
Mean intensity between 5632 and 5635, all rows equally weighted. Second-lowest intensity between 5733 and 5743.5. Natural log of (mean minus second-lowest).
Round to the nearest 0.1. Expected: -0.1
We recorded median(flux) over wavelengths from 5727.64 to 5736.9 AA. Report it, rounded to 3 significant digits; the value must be 3.68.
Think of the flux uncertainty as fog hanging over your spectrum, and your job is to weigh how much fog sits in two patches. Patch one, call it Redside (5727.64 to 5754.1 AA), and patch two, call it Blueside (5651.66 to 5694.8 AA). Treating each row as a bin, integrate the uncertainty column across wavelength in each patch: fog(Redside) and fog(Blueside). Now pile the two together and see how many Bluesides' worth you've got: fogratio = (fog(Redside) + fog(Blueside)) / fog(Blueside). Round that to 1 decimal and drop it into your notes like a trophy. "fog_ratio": 1.6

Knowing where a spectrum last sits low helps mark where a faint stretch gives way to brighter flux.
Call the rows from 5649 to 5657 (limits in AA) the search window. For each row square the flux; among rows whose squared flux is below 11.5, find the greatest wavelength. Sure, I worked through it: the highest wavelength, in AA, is 5656.22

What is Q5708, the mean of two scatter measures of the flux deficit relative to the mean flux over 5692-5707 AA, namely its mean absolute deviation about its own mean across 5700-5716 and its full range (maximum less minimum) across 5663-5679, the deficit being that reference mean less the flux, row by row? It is 0.5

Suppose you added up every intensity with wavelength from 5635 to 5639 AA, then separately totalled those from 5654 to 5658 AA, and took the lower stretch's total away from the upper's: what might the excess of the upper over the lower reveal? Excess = -1.7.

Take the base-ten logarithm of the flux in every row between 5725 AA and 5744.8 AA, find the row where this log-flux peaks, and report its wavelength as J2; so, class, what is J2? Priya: 5734.90 AA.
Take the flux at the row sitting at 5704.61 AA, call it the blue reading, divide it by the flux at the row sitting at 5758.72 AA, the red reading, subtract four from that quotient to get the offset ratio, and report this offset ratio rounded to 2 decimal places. -3.36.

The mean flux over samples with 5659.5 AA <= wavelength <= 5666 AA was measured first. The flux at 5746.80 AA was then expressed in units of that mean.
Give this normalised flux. 1.00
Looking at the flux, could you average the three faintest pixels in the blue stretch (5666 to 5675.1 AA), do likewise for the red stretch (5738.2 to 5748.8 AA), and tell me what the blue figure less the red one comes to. 0.26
